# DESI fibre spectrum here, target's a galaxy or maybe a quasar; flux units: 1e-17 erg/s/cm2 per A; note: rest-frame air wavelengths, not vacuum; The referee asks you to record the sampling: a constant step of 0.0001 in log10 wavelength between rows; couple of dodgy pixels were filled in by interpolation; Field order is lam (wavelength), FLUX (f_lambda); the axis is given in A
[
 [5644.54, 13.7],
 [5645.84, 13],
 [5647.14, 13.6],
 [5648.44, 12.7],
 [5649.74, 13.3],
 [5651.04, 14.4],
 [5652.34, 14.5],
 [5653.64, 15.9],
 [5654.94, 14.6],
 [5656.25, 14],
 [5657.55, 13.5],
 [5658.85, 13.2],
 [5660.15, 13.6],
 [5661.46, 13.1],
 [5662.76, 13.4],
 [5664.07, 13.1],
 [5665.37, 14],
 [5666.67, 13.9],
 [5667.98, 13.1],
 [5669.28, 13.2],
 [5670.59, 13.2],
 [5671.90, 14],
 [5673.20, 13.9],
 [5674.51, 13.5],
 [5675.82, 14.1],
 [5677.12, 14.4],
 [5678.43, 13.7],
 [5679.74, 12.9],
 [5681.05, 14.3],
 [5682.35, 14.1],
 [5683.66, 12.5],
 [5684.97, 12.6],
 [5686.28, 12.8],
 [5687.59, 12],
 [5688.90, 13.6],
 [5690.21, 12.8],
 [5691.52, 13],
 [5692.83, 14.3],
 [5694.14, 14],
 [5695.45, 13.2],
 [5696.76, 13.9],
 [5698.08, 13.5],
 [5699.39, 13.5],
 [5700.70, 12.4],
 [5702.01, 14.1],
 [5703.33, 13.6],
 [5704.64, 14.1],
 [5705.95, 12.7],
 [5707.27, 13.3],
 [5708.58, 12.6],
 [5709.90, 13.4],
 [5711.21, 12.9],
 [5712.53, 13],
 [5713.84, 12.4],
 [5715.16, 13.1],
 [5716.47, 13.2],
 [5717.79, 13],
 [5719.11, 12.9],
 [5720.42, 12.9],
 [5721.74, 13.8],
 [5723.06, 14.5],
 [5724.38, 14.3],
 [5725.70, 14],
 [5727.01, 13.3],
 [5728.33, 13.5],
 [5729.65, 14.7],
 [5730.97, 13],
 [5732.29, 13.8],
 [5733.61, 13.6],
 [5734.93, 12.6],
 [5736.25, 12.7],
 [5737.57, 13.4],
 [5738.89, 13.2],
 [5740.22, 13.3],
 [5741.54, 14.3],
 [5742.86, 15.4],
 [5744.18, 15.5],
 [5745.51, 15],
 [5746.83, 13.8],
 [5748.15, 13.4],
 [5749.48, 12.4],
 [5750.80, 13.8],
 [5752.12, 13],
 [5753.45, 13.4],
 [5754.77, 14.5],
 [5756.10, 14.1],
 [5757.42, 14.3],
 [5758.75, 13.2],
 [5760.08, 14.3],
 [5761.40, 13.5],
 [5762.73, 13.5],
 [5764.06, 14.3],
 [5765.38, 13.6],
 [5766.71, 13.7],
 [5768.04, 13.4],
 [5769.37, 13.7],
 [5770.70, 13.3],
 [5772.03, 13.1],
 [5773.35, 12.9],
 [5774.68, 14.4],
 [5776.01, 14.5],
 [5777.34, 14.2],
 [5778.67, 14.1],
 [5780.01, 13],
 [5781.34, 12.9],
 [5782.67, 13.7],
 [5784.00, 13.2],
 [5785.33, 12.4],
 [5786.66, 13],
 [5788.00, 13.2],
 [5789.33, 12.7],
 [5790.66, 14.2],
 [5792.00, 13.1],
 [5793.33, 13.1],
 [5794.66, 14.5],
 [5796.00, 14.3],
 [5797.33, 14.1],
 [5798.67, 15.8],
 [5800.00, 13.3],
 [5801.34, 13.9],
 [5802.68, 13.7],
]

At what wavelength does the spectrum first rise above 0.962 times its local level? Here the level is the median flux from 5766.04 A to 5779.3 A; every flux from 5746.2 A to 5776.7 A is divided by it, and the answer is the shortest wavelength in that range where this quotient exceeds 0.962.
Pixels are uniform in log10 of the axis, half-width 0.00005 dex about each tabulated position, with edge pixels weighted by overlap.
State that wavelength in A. 5746.83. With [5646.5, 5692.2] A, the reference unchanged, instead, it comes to 5647.14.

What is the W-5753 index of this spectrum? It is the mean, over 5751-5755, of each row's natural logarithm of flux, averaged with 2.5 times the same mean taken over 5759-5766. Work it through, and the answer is 4.59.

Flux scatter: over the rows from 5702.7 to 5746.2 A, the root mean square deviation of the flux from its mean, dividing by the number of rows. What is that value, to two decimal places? 0.79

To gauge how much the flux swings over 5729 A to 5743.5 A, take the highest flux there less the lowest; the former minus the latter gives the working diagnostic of 2.80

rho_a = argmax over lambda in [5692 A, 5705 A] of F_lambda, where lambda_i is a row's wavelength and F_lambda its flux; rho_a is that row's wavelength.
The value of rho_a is 5692.83 A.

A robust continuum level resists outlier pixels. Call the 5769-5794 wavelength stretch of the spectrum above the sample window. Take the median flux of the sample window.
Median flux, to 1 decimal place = 13.2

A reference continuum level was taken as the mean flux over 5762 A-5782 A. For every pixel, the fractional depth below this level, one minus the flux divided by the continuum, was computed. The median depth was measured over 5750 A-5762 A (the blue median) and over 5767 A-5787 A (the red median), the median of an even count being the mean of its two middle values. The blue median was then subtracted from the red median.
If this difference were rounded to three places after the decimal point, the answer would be 0.037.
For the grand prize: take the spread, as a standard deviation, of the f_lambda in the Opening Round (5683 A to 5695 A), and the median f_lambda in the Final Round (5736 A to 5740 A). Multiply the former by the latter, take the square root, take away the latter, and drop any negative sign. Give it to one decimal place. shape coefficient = 10.1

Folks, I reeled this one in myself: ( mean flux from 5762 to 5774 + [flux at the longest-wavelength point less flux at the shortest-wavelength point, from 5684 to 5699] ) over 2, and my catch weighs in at 7.2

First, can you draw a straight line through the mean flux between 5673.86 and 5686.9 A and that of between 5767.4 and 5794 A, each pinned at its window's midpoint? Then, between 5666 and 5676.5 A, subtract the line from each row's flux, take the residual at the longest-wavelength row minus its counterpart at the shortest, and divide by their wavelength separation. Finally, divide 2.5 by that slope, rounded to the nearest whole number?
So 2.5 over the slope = 110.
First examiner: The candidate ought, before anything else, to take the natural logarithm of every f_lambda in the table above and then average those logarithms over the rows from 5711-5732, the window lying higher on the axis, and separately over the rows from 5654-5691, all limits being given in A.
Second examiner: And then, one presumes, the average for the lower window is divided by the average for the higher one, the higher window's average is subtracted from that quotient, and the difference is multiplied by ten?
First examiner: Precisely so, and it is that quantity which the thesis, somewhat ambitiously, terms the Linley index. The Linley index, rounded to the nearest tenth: -15.9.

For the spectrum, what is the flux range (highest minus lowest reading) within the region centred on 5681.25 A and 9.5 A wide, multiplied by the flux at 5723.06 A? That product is 28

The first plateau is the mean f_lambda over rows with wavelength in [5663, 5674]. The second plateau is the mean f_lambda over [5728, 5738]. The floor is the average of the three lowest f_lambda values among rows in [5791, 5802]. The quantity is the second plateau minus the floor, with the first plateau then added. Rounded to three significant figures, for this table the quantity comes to 13.8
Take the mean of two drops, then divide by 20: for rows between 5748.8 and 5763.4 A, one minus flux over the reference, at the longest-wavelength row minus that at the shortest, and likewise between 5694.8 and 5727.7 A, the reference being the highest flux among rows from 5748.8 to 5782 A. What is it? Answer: -0.0021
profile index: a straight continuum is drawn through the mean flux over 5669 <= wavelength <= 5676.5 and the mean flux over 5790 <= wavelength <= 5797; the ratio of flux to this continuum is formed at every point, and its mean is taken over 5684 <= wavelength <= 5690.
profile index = 0.93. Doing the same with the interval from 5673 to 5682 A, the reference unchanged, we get 1.01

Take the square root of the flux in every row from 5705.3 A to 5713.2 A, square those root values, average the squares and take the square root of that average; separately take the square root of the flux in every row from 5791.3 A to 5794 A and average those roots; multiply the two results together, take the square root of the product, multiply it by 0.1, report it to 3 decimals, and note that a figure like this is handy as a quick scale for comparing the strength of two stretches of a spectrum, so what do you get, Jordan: 0.361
